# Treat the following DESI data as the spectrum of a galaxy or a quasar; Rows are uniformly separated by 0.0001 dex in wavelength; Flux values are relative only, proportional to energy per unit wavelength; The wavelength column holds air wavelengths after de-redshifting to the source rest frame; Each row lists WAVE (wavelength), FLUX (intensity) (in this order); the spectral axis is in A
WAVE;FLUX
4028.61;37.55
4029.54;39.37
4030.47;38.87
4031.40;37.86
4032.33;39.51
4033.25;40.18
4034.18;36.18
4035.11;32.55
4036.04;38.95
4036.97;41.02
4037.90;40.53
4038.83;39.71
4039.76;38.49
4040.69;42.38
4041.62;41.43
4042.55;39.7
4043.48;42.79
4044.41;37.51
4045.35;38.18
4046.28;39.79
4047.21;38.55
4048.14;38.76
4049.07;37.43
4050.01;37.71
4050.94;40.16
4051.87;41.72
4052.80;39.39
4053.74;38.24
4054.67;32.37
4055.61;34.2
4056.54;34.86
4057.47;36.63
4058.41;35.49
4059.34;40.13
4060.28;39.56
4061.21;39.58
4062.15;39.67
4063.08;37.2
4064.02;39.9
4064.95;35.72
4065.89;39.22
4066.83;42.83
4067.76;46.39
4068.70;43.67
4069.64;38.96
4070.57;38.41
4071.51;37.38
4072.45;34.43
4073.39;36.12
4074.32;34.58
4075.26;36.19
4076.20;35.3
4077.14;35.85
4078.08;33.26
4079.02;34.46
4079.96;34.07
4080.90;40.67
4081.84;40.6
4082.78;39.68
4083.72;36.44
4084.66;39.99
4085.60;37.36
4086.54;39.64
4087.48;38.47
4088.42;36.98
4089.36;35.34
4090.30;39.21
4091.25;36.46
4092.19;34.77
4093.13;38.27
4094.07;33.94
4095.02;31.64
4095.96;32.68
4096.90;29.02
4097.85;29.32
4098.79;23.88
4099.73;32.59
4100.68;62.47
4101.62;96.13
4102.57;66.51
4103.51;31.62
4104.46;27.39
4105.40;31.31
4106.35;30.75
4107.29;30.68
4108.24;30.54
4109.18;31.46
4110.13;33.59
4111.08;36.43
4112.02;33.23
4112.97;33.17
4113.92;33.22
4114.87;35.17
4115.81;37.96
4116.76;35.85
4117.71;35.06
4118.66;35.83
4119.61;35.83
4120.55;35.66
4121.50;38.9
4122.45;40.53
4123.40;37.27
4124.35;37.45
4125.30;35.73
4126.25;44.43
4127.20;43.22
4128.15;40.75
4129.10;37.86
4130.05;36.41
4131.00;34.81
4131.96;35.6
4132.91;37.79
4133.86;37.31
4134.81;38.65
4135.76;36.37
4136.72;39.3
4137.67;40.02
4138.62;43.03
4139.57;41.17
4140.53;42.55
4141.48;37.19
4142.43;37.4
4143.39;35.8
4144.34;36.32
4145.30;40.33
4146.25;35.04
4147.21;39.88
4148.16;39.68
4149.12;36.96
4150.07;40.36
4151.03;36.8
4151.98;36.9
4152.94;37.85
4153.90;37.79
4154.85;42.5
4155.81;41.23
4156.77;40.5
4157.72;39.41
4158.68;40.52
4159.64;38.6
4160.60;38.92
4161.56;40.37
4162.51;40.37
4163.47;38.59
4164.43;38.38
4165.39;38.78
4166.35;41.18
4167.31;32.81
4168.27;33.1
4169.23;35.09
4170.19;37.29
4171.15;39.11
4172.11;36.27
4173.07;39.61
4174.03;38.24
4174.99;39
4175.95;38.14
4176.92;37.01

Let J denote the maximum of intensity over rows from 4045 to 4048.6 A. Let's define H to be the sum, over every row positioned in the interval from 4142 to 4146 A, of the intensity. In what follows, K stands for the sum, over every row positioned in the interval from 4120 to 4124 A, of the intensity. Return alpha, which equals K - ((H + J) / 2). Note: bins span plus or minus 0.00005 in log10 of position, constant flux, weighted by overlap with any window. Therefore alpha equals 57.5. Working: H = 150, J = 39.79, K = 152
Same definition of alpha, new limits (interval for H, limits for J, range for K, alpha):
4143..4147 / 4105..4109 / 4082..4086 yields 64.1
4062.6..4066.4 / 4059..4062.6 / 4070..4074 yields 50.3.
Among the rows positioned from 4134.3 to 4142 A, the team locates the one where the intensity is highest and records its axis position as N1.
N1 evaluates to 4138.62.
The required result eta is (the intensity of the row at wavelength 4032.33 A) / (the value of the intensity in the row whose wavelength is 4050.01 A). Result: 1.05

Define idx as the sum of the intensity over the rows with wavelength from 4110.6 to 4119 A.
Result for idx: 316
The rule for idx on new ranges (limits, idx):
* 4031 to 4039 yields 346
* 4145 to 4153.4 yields 344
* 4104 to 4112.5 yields 285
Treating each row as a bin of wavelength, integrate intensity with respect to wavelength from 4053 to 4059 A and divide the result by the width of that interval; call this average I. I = 36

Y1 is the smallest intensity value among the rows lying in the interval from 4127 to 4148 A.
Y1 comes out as 34.81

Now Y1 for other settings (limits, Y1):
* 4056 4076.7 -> 34.43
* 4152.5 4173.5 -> 32.81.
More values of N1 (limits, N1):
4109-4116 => 4115.81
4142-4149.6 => 4145.30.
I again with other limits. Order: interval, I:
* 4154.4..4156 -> 42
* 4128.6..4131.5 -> 36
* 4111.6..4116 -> 34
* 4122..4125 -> 38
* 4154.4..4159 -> 41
